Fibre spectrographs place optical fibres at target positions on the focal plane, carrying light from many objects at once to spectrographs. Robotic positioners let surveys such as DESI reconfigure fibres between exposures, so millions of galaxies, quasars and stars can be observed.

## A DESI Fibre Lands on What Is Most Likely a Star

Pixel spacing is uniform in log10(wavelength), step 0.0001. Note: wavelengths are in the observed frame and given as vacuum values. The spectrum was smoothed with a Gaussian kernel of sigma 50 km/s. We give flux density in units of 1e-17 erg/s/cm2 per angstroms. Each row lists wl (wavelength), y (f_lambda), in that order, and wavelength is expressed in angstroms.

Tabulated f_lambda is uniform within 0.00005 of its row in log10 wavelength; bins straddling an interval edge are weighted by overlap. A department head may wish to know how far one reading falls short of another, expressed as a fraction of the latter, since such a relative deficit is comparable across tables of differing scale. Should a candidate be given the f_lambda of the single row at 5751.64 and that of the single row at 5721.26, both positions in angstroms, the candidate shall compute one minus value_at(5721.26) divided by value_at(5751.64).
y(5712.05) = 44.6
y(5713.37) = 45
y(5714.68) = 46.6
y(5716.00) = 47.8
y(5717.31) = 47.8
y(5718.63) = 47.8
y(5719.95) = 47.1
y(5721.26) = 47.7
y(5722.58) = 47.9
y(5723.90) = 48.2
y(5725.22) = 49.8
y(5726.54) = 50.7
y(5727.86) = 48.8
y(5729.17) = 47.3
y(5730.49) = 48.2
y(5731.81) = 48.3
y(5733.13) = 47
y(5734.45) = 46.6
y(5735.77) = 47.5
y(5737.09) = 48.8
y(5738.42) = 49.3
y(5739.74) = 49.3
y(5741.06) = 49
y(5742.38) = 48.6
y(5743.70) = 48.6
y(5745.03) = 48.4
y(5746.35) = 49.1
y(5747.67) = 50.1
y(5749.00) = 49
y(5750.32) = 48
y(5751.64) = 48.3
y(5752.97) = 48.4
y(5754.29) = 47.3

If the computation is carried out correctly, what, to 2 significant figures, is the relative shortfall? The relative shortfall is 0.012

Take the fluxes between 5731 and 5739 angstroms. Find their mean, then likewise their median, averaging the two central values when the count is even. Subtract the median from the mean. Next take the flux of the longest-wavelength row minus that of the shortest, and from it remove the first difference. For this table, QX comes 1.0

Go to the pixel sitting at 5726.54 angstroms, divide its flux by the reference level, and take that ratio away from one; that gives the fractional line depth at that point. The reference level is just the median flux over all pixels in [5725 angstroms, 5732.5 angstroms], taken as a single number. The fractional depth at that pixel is -0.044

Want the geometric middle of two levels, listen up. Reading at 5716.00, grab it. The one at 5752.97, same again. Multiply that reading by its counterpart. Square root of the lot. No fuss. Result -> 48.1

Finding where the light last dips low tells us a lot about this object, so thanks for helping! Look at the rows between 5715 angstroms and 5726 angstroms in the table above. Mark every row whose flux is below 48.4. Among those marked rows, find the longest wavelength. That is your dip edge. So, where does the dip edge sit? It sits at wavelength 5723.90 angstroms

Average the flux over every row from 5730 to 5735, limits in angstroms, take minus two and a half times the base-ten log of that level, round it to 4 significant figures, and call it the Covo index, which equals -4.192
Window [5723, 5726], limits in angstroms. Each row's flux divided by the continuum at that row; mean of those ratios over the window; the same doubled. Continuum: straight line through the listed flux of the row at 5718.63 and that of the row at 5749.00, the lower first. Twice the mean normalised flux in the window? 2.04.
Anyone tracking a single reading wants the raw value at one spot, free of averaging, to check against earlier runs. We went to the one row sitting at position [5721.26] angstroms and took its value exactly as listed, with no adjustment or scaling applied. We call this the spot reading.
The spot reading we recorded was 47.7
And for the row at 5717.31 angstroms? 47.8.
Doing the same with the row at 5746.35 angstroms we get 49.1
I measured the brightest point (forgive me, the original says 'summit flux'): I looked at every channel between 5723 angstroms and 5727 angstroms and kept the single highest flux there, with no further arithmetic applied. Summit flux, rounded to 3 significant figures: 50.7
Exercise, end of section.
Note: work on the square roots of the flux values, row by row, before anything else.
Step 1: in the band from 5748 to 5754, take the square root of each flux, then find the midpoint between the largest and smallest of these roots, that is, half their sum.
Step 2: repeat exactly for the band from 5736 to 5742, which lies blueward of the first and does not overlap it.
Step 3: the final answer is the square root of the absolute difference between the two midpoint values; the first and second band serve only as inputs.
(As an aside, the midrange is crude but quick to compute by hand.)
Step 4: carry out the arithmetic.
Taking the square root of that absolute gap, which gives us 0.20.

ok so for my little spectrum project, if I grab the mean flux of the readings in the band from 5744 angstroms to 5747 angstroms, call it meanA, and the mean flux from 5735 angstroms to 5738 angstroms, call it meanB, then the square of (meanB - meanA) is 0.4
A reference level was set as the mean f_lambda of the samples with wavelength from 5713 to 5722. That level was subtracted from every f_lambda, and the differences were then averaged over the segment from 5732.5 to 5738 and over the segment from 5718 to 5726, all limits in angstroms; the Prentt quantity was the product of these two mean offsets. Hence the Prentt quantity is 0.3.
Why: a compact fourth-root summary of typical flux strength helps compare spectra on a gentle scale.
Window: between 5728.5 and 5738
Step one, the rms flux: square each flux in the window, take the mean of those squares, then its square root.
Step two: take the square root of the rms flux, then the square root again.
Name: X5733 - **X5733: 2.63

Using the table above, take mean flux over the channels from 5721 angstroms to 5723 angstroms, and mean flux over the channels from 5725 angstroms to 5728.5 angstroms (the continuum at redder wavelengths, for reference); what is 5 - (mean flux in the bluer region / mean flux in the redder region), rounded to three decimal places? 4.040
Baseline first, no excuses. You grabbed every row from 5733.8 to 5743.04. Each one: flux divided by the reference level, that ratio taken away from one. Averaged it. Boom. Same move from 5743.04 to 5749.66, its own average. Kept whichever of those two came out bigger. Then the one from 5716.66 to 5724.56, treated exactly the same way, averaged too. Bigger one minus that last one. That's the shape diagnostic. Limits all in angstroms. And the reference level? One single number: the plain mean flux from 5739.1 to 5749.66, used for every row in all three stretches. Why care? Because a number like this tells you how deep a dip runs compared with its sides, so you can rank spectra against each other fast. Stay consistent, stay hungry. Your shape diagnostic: -0.01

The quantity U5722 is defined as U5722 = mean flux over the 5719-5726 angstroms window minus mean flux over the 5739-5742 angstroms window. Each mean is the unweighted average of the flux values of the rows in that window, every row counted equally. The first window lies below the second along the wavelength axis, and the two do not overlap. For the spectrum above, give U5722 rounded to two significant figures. -1.0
